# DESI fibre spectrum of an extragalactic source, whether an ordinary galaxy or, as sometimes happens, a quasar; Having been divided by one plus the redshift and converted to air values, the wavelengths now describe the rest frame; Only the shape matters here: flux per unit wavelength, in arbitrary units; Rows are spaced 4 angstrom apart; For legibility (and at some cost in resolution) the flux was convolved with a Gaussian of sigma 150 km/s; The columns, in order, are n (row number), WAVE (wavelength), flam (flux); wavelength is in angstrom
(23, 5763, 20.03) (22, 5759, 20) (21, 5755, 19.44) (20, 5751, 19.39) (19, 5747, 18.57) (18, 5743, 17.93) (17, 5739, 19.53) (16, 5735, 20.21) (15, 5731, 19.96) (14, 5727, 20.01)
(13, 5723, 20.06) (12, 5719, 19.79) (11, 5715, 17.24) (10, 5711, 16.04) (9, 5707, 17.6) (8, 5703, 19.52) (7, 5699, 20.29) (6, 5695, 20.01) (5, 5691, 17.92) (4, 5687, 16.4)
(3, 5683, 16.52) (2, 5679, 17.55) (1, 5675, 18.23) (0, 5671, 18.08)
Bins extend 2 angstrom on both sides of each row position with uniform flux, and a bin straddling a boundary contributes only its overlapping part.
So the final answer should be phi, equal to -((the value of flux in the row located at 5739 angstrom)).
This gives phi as -19.5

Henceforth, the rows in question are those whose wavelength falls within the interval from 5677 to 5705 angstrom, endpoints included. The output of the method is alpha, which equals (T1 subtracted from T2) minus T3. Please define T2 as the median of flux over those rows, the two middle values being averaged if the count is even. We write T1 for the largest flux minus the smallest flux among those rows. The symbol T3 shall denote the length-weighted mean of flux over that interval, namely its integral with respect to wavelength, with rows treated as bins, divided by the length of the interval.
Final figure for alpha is -4.3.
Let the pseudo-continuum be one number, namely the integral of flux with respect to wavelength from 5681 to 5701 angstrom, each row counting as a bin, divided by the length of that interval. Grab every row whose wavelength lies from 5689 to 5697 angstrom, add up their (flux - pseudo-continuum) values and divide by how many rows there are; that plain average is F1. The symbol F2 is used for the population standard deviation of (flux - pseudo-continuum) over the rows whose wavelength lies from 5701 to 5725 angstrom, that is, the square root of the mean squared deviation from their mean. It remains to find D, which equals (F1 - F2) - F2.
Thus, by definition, -2.3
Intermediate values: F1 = 0.7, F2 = 1.50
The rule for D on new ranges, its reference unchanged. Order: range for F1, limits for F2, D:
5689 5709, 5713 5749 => -1.2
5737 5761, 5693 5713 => -2.3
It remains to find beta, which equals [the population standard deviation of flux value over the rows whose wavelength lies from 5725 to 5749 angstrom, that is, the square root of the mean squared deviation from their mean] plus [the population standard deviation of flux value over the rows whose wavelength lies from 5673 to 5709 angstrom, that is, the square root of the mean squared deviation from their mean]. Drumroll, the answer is 2.18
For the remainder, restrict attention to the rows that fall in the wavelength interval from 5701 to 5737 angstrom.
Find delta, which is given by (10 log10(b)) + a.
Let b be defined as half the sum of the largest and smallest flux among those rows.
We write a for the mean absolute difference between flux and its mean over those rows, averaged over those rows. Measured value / 13.9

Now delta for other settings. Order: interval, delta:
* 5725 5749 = 13.5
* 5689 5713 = 14.0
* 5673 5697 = 13.6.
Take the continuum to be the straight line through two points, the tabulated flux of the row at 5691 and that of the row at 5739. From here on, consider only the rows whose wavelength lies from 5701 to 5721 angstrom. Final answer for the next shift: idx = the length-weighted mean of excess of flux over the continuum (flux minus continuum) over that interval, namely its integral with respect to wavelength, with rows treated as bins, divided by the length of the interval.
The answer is -0.6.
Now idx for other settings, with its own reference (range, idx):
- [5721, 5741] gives 0.7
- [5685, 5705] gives 0.8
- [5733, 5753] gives -0.5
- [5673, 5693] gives -0.3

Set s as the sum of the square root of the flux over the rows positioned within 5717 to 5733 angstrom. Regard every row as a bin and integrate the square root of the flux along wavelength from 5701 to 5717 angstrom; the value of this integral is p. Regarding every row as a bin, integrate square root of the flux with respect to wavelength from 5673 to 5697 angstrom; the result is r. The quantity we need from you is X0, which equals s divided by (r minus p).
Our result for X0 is 0.52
